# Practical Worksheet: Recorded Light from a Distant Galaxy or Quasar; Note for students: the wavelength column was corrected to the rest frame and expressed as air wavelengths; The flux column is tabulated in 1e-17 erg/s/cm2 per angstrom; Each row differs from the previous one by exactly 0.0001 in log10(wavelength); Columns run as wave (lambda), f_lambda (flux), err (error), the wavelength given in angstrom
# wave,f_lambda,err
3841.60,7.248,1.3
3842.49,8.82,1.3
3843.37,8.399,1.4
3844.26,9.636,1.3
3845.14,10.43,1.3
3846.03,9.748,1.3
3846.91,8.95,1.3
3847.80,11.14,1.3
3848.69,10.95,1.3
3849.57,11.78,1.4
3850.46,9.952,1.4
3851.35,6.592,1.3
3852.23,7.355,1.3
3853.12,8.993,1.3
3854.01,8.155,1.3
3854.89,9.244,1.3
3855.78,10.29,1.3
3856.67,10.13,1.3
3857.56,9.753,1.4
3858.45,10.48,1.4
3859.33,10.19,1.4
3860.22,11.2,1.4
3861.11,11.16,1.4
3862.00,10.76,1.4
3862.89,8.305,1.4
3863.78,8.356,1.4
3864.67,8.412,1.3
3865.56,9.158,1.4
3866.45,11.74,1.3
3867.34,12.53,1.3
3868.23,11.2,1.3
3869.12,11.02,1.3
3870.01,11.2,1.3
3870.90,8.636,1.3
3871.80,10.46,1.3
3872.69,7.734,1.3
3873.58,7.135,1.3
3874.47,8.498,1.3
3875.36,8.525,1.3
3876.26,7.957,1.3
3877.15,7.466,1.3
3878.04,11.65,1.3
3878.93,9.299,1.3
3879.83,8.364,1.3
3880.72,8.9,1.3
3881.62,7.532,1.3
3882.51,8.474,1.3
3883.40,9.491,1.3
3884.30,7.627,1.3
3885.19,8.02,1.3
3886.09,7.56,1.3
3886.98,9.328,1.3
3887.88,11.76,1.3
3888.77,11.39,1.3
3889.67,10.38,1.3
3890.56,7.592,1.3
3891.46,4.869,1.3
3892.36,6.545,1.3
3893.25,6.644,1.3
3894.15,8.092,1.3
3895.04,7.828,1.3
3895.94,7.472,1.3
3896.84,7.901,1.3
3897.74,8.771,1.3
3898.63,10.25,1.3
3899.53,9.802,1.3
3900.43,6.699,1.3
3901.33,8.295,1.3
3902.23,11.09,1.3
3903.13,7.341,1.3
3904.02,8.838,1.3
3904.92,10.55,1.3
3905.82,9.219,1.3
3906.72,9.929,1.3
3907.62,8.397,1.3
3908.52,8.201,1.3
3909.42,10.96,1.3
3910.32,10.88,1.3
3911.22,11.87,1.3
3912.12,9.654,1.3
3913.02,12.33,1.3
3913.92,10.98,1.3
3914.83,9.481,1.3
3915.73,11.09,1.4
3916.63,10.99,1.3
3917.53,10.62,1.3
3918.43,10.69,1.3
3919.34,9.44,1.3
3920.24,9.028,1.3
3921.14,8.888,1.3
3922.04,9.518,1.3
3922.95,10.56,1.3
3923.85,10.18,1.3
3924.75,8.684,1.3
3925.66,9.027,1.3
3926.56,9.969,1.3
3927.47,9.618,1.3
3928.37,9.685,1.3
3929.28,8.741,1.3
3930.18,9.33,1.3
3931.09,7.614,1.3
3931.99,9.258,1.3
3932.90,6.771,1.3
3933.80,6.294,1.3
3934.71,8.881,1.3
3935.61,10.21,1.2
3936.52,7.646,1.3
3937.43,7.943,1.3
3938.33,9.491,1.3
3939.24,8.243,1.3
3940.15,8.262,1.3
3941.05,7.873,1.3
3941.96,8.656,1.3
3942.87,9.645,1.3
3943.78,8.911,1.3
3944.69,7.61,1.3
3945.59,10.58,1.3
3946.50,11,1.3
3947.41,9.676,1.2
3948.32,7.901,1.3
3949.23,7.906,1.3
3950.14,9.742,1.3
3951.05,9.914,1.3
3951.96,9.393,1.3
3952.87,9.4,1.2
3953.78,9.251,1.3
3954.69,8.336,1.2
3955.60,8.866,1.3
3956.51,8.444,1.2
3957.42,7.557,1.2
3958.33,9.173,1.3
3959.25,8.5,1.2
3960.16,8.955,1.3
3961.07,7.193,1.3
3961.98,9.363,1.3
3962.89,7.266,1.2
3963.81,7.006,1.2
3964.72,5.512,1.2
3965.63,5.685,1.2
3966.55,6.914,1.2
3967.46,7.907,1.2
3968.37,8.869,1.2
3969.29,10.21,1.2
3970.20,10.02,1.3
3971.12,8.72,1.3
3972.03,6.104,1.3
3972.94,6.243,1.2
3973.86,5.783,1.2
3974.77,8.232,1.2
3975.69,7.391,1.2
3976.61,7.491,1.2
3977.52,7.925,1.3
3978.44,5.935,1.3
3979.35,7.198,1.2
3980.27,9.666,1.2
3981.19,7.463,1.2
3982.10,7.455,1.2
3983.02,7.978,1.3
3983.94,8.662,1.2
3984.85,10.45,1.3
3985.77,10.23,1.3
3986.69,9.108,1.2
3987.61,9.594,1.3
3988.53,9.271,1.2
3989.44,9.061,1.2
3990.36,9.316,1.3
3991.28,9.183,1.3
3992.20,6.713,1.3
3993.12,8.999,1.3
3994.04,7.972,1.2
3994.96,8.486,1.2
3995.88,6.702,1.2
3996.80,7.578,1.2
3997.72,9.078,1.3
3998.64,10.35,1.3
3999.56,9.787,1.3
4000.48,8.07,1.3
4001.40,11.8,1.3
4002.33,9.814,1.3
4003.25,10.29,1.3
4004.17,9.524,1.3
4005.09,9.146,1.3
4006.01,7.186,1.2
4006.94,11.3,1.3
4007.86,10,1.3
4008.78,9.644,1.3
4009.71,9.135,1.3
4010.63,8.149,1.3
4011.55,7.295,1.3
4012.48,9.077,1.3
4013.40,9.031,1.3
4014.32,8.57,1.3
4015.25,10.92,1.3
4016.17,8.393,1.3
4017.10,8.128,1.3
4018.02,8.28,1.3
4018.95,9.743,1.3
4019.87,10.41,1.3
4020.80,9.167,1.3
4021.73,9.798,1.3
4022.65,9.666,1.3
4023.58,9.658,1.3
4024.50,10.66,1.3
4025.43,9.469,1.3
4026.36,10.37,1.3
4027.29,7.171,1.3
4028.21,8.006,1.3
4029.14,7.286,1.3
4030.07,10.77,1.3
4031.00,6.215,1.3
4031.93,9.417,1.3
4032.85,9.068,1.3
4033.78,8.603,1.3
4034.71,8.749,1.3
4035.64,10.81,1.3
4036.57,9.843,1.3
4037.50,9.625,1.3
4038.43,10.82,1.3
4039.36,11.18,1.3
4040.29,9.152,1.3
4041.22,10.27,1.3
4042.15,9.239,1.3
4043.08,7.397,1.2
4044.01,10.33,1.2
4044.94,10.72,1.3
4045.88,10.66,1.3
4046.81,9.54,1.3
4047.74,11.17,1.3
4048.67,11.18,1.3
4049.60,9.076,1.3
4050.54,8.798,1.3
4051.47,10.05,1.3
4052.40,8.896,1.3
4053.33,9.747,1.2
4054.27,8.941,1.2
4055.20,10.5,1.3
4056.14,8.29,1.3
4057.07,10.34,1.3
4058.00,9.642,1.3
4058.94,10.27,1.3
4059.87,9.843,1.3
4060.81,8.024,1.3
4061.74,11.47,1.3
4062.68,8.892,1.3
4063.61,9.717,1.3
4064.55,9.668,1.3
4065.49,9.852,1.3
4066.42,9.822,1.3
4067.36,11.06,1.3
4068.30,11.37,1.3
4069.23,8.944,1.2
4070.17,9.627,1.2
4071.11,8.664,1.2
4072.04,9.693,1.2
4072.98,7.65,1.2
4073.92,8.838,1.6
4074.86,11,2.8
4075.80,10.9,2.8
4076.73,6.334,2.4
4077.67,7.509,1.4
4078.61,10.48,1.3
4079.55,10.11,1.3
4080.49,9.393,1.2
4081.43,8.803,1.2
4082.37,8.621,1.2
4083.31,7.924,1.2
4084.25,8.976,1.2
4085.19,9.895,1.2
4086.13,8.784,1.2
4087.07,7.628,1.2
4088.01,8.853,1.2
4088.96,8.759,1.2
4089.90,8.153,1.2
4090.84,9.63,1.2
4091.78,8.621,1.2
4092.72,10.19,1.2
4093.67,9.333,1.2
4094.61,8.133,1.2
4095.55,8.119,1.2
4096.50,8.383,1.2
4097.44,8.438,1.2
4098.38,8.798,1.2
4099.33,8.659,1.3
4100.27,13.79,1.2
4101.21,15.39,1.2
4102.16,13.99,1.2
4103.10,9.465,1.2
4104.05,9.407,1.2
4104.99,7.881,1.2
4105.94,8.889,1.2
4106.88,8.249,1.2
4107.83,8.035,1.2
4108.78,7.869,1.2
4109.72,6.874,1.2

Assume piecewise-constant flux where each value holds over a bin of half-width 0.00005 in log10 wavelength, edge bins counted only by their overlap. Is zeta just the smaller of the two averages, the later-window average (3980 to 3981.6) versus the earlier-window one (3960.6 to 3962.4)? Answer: 8.28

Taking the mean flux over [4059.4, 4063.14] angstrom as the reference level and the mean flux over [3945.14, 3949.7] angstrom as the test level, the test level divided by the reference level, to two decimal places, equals 0.98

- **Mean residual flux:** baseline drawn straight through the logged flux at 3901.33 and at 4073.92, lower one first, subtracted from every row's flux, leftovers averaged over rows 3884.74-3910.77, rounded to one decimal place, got 0.5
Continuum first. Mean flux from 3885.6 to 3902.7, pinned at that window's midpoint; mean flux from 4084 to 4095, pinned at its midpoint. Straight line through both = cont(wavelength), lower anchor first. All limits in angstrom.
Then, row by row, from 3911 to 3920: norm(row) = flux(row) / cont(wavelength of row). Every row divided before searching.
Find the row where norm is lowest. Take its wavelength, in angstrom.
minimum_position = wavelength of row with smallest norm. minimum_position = 3919.34 angstrom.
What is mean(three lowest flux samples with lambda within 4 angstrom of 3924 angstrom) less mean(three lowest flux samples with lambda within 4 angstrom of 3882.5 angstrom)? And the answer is 1.3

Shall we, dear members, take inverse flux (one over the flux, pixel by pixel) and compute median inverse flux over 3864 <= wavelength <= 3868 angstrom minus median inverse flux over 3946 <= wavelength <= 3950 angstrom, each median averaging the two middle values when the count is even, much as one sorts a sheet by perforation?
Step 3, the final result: -0.018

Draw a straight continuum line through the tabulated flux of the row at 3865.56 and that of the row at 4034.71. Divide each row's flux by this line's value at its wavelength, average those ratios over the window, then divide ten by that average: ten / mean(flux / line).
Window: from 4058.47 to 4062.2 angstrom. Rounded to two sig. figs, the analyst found 8.8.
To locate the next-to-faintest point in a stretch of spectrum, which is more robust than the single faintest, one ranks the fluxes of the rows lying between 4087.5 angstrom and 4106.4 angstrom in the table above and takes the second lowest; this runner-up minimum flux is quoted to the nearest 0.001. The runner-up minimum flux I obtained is 8.119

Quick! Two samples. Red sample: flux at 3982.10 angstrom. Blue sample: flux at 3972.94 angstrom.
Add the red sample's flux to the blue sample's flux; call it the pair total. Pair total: 13.7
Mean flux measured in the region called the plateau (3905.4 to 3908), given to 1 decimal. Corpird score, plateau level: 9.2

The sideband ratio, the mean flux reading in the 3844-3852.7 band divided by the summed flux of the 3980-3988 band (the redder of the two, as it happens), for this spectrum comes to 0.12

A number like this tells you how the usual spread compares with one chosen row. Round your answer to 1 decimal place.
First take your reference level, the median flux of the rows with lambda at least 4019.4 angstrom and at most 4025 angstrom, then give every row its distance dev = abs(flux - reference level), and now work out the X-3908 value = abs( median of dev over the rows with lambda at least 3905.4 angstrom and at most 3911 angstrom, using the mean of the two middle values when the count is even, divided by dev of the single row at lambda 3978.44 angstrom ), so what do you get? 0.3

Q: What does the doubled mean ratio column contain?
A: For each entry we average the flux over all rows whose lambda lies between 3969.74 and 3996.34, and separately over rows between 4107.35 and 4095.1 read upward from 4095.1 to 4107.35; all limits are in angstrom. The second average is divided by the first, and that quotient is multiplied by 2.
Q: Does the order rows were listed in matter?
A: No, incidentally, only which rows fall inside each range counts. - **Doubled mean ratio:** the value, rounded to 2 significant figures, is 2.4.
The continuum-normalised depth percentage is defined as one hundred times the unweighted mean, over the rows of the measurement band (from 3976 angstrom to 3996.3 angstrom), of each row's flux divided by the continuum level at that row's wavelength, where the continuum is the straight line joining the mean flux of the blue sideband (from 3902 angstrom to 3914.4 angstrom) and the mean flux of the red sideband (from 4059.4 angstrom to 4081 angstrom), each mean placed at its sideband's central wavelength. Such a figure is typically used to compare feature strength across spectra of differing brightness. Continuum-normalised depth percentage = 86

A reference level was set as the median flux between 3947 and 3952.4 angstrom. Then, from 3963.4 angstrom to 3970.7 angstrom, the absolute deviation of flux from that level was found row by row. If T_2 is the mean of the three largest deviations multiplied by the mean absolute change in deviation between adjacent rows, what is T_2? 2.52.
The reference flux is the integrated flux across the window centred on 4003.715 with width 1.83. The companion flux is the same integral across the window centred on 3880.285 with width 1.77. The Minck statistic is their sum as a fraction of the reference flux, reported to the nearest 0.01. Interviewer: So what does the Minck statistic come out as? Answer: 1.84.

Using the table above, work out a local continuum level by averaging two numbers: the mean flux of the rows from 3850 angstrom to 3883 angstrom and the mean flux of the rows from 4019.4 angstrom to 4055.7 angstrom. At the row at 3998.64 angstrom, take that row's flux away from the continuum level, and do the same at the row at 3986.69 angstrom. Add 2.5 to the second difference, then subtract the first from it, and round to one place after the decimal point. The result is 3.7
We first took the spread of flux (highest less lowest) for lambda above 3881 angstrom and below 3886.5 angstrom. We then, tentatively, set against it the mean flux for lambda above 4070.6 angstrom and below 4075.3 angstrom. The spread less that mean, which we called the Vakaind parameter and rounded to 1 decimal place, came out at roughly -7.2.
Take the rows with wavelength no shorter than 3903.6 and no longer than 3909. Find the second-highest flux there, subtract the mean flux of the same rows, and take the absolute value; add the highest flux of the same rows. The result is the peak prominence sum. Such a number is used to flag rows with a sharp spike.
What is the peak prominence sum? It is 11.3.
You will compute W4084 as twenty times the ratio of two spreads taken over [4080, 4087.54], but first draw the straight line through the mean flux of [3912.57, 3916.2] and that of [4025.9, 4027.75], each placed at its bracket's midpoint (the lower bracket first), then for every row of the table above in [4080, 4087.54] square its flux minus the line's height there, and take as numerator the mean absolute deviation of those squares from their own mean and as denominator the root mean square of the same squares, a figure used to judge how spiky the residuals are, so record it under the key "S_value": 10.4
